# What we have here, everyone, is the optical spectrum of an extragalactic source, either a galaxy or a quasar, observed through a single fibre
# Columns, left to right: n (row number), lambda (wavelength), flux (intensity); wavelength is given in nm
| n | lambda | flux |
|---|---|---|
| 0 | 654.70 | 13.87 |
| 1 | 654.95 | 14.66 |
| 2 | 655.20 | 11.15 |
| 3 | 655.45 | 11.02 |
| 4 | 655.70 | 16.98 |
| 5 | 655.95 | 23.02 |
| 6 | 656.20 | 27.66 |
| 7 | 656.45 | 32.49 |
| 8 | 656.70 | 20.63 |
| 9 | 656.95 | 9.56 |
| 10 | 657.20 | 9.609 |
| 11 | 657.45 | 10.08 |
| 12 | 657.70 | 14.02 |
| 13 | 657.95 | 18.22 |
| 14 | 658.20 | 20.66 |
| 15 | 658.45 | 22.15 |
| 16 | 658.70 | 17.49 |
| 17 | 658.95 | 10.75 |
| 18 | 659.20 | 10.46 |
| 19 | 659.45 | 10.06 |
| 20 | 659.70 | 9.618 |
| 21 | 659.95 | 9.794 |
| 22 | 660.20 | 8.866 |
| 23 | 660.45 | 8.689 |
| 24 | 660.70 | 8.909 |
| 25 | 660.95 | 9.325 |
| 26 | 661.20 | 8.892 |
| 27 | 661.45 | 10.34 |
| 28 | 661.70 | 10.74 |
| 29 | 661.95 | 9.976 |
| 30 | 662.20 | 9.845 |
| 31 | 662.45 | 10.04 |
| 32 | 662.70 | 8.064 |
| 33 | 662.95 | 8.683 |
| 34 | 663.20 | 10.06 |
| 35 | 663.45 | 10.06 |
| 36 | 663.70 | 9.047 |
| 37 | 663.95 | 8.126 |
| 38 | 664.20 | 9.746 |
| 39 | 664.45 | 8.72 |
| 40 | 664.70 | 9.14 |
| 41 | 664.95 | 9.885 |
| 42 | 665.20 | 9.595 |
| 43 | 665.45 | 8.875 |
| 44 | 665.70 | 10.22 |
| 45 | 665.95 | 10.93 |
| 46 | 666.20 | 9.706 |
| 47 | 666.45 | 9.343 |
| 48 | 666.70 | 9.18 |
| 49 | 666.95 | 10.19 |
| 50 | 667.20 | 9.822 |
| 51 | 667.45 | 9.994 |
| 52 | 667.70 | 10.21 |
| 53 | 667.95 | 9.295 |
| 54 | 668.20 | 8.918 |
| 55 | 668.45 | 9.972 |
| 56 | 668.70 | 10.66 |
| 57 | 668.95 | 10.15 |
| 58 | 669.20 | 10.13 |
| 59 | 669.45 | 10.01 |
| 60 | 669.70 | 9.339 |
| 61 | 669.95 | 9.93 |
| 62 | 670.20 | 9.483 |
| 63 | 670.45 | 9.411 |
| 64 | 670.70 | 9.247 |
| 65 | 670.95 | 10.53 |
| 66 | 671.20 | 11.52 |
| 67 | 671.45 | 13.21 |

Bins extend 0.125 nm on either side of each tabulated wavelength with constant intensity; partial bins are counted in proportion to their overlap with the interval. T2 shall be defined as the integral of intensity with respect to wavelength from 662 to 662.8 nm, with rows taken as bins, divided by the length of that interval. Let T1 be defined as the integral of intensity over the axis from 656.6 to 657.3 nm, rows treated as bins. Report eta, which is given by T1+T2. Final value 18.6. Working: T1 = 9.2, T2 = 9.4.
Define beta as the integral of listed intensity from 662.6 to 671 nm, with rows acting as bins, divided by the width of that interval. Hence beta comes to 9.6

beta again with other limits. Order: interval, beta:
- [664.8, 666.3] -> 9.9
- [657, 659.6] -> 14.2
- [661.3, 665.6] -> 9.5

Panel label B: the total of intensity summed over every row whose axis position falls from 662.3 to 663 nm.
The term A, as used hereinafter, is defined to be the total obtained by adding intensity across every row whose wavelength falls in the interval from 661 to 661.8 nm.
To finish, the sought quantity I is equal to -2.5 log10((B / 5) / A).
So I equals 1.87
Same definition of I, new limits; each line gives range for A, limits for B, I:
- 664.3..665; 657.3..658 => 1.29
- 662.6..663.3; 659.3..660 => 1.64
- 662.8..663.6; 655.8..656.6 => 0.60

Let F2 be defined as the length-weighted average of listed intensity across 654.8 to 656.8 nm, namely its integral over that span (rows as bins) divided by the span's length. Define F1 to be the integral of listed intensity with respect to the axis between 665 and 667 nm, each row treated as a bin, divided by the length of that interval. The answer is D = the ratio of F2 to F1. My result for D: 2.0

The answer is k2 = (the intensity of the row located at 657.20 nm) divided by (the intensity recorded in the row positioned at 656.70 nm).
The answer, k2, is 0.47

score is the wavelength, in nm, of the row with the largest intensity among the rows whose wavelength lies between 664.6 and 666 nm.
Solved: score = 665.95 nm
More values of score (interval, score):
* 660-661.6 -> 661.45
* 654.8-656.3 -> 656.20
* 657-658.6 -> 658.45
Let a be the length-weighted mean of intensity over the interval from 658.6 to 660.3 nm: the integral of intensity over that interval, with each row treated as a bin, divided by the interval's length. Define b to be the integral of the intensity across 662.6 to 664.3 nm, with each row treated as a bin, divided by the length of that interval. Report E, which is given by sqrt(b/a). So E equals 0.91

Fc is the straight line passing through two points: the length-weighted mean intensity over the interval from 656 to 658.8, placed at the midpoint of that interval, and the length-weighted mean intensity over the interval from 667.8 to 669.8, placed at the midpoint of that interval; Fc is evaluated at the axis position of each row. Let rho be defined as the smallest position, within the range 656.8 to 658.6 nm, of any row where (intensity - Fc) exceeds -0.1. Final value 657.95 nm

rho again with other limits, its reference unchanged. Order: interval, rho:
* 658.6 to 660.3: 658.70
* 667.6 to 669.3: 668.70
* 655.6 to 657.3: 655.95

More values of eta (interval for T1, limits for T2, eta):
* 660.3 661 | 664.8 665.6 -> 15.7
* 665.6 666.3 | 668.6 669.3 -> 17.5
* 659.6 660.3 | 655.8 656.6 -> 33.8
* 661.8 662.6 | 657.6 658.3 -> 25.6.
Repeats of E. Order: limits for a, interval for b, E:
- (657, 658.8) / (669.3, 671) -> 0.78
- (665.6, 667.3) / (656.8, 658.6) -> 1.23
